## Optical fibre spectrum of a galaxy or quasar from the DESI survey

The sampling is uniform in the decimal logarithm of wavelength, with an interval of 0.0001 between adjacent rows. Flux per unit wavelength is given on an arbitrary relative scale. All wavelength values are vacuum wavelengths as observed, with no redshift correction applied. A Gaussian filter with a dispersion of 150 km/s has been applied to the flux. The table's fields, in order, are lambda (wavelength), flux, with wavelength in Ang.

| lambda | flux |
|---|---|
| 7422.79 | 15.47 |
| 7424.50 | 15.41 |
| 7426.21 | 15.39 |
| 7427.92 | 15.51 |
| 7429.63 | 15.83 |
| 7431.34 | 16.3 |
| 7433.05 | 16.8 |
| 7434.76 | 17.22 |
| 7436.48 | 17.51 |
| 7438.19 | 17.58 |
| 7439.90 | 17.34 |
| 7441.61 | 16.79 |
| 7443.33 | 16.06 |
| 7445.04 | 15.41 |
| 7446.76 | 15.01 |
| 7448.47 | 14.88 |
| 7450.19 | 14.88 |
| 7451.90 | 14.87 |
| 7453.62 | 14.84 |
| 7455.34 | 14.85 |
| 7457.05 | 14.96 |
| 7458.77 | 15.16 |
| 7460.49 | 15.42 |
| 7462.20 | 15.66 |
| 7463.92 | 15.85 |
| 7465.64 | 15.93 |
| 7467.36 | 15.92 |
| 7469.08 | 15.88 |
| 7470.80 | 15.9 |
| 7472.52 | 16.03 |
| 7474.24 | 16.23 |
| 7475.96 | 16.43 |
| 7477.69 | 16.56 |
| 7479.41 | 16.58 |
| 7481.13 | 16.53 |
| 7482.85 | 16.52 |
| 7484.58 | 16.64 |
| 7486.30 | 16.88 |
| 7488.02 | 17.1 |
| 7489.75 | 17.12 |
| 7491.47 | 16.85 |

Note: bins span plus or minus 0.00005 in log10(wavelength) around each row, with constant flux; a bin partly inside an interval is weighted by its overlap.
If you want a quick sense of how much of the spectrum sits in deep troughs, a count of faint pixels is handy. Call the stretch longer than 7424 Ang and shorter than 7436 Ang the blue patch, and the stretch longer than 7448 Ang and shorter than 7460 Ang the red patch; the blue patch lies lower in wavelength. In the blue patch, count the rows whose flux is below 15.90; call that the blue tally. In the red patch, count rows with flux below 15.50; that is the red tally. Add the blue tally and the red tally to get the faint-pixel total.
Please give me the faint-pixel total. 11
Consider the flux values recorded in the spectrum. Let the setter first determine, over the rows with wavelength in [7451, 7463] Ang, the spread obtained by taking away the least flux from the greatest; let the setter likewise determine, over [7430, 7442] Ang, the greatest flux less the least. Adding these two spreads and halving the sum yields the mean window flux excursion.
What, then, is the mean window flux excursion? 1.05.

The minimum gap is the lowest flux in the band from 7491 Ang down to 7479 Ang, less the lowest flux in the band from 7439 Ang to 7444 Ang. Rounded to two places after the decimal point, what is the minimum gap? 0.46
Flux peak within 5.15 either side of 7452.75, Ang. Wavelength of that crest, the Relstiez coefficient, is 7457.05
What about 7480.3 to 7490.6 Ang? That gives 7489.75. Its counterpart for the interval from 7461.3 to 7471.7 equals 7465.64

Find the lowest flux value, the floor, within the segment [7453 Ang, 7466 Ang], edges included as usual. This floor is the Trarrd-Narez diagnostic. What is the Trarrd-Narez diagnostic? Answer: 14.84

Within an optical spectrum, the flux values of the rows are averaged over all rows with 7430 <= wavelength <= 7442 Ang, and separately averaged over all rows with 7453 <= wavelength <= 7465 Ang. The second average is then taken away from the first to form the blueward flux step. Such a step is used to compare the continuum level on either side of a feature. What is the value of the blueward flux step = 1.8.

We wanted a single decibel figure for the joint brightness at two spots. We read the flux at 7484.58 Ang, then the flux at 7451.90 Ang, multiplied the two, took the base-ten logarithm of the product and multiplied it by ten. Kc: 23.9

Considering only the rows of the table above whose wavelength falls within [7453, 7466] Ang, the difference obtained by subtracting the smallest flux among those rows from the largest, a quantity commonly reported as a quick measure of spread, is 1.1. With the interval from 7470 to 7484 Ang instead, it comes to 0.7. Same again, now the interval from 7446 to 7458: 0.2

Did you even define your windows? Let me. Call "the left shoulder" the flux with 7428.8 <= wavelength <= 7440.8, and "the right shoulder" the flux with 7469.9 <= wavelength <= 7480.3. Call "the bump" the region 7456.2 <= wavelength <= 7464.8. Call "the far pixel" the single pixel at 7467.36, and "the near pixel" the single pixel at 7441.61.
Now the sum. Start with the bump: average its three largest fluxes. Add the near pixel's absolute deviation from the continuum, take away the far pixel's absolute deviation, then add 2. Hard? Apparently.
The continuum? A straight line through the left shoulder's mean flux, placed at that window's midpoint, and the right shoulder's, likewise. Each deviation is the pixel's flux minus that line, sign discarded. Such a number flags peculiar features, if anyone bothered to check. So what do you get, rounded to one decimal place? 17.2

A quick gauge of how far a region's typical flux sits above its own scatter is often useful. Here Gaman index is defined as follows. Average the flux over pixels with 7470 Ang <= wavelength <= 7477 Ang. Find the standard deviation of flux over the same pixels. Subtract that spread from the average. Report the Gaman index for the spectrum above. 15.9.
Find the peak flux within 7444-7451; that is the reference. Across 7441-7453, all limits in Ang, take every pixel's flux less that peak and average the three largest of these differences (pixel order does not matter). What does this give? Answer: 0.7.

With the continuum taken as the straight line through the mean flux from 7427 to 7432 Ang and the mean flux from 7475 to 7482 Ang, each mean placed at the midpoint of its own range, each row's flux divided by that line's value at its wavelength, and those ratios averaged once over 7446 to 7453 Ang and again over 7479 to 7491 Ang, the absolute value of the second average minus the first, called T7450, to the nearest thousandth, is 0.086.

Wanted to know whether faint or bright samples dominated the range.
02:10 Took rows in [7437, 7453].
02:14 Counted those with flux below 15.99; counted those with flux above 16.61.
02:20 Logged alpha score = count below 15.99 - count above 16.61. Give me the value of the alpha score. 2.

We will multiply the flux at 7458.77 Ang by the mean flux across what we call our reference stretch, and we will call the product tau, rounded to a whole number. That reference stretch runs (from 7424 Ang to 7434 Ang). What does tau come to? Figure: 241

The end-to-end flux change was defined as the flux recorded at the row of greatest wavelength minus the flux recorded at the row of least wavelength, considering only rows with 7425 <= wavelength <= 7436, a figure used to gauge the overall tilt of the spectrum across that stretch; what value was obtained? 1.8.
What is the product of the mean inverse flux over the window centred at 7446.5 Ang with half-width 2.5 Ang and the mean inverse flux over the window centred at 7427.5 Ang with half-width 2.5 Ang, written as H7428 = 0.0043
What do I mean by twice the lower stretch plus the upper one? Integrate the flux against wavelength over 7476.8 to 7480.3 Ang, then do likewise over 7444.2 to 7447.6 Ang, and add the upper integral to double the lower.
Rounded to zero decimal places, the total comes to 161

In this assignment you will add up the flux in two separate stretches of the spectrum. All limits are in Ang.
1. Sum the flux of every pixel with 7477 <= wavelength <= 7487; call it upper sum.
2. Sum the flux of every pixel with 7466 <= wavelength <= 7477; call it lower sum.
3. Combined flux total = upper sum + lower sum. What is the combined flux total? 196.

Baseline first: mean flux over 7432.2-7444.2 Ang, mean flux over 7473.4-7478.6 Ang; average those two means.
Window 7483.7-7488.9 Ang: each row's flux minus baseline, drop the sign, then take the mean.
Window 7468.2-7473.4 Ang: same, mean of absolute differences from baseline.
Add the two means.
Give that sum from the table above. 0.99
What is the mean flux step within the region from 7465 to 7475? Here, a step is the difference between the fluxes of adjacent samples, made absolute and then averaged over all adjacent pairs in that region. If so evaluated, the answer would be 0.080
